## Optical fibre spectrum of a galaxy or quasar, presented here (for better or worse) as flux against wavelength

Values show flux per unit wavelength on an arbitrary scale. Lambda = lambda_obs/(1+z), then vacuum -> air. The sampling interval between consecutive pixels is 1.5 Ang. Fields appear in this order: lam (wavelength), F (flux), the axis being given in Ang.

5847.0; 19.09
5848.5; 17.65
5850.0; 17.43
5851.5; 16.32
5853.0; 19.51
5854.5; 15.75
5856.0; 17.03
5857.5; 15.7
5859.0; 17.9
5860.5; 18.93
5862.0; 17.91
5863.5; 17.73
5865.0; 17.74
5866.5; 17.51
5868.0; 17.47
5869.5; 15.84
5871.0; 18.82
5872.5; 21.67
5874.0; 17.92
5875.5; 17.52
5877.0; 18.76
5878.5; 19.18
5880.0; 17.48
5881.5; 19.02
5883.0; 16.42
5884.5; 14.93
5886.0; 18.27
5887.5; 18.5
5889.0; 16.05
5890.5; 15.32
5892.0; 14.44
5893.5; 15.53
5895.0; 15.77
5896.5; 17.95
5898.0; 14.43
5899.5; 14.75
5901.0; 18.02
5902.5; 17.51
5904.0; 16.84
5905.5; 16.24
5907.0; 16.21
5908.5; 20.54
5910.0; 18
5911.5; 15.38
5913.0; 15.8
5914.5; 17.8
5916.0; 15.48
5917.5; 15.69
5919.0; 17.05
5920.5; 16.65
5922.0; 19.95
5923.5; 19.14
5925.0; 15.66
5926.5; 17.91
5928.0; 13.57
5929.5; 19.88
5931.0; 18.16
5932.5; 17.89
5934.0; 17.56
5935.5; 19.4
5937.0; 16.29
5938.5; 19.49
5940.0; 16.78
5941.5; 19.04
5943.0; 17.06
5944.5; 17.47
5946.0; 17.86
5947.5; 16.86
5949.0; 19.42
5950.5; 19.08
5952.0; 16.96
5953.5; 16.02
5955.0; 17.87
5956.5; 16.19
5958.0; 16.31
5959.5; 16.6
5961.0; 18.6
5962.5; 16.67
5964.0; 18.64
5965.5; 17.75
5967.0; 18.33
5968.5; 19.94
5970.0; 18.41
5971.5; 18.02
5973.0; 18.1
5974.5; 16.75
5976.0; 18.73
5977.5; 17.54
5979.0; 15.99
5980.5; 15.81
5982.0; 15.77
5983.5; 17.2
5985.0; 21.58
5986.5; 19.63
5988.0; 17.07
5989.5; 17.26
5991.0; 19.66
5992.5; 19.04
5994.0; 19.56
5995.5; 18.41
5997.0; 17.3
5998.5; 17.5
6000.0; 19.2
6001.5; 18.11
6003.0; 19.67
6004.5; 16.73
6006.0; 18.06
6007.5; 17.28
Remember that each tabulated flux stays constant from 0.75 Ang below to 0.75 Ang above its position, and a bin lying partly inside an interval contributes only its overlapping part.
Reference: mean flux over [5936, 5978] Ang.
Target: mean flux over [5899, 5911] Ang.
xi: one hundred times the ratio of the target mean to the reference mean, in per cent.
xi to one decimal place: 97.3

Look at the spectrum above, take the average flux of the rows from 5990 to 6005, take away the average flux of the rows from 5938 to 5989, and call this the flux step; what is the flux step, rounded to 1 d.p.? 0.8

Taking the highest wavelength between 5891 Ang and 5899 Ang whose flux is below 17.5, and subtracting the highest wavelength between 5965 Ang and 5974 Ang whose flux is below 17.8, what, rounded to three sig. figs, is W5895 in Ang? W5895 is -67.5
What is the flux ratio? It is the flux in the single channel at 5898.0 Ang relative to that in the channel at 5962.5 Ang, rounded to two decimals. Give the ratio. 0.87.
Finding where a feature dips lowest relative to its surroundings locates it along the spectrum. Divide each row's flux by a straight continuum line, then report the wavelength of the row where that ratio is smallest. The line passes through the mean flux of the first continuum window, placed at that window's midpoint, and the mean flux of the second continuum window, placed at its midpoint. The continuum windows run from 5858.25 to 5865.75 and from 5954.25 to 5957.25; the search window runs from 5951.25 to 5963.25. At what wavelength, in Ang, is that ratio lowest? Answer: 5953.5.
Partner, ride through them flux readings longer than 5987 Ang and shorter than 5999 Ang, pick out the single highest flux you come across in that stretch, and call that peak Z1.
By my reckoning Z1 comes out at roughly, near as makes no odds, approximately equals 19.66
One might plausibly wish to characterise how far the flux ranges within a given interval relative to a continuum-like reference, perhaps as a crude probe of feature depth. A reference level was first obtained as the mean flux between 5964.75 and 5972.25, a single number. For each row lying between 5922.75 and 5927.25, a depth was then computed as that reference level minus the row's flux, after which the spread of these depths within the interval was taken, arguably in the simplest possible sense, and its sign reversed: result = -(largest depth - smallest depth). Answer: -3.5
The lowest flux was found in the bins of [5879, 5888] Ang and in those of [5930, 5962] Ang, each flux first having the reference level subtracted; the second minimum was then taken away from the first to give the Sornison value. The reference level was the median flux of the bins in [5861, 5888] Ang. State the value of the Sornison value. -1.1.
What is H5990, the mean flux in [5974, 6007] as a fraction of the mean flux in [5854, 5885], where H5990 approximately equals 1.02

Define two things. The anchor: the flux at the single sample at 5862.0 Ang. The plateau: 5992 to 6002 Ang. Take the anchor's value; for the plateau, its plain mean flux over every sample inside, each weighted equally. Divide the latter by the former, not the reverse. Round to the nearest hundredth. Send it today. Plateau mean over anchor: 1.03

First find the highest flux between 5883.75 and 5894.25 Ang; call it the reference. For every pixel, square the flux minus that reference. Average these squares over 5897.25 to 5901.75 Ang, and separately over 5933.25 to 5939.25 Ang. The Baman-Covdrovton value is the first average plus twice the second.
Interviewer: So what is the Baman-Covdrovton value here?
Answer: 14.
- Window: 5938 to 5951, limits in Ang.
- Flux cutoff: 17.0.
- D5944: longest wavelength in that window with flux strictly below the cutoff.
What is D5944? 5947.5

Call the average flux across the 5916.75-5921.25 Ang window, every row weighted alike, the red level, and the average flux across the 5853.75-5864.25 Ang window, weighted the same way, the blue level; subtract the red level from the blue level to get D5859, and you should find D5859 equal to 0.8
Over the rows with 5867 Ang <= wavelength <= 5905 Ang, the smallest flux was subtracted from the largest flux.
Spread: 7.2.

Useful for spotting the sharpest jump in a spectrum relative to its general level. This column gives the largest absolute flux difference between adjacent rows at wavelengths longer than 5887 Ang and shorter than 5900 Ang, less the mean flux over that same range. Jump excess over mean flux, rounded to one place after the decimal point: -12.3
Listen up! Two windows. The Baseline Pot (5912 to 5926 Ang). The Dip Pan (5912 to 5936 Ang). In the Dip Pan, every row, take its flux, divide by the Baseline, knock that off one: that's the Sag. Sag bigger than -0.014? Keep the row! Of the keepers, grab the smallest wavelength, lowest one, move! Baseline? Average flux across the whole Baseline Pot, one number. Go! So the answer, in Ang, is 5913.0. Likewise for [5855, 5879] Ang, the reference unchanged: 5856.0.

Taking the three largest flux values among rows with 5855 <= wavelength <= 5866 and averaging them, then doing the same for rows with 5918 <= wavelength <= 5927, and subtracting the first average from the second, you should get 1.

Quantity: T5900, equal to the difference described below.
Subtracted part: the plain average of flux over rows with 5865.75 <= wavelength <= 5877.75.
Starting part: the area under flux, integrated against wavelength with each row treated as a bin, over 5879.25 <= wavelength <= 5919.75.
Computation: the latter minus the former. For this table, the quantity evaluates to 656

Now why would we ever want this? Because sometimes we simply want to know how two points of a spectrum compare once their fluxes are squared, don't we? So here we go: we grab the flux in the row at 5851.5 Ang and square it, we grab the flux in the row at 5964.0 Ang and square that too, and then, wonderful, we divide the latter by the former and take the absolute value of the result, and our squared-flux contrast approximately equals 1.3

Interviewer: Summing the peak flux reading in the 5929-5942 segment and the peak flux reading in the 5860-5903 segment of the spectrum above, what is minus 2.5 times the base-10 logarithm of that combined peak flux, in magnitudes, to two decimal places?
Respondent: -4.05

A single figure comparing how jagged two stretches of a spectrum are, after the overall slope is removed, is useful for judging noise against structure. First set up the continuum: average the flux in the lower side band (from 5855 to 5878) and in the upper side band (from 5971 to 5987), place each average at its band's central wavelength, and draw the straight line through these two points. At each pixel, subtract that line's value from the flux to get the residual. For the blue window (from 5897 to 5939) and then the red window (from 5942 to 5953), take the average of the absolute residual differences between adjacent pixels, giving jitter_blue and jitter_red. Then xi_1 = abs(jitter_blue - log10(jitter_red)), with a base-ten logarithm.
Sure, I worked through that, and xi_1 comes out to 1.9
